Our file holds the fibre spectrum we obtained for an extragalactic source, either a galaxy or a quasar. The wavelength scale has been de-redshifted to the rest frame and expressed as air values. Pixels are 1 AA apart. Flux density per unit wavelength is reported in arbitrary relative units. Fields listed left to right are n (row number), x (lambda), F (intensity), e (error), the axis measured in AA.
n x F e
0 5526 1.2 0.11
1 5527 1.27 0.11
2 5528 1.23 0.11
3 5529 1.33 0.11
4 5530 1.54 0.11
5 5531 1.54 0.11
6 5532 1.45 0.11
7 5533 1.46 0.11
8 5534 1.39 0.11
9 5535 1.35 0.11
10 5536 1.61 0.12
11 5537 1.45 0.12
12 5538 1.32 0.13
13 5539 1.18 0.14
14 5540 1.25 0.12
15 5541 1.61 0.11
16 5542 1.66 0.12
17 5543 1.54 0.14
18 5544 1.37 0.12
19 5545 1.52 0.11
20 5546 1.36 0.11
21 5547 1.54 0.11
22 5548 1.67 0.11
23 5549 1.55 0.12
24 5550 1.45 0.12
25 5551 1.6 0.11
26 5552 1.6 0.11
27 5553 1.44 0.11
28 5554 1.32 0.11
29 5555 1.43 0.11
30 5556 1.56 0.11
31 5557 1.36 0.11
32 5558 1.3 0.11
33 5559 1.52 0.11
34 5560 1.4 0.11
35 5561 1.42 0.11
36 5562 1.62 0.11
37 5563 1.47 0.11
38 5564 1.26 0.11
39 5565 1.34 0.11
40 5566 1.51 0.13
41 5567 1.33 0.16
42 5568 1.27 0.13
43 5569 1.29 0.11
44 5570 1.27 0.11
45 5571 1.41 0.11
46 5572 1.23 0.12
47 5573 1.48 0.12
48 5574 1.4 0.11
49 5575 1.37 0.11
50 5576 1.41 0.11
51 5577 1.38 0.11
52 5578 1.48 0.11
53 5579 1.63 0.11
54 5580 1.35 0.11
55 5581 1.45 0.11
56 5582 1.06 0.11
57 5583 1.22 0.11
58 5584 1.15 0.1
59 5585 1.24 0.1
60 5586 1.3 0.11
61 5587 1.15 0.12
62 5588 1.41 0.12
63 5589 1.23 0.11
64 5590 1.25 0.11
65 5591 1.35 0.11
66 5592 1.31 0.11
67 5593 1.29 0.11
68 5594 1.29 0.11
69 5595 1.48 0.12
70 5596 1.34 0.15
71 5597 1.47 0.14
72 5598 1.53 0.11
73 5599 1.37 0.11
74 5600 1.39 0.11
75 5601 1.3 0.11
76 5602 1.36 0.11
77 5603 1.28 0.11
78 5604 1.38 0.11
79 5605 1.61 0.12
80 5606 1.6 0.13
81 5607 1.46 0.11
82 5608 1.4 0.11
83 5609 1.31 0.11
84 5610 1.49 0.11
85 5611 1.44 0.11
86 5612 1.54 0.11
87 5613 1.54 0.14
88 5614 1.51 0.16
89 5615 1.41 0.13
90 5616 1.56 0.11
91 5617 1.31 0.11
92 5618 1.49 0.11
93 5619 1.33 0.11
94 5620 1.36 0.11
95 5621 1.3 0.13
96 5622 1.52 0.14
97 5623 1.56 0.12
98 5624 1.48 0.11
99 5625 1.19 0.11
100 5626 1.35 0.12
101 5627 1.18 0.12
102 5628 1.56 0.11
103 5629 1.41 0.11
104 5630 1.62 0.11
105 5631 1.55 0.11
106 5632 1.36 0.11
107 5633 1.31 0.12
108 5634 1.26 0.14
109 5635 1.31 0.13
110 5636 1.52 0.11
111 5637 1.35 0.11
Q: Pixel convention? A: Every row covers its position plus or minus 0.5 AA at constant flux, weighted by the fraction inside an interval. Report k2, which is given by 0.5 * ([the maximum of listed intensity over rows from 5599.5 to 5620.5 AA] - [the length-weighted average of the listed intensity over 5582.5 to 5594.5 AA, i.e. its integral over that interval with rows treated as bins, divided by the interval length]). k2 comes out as 0.172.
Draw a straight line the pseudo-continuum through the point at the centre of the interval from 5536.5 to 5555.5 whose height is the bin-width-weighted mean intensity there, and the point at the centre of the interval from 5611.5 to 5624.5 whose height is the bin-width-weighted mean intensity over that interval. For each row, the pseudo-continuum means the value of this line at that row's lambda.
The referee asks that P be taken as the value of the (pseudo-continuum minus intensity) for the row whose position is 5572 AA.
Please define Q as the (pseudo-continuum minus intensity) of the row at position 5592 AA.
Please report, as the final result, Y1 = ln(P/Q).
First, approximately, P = 0.23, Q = 0.15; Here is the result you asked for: 0.4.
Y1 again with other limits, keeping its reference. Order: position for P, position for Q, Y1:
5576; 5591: -0.8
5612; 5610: 0.9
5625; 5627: 0.0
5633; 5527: -0.3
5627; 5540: 0.2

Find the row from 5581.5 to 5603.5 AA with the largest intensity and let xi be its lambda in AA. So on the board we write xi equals 5598 AA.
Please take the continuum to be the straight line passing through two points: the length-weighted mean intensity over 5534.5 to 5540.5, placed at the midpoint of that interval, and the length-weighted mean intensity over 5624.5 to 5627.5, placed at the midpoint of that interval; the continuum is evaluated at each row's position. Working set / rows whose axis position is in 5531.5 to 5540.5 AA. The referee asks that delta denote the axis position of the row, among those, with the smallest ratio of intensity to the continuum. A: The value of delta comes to 5539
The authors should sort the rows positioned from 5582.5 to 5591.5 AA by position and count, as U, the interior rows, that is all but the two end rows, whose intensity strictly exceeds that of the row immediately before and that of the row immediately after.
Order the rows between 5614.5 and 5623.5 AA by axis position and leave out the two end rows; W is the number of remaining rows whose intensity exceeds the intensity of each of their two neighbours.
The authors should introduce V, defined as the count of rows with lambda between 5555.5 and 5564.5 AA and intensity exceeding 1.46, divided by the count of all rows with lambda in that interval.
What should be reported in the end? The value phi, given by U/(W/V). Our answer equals 0.30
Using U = 2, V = 0.44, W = 3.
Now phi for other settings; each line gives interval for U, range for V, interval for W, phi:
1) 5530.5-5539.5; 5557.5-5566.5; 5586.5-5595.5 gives 0.44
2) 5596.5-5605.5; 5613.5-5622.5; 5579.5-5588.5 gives 0.44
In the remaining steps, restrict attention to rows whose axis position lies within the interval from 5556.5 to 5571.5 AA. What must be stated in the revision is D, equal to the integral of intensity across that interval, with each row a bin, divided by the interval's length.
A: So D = 1.38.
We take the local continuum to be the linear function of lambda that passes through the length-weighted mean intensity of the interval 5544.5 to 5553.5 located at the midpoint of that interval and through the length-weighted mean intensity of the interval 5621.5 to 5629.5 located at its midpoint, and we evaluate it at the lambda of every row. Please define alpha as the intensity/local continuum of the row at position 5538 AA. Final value 0.86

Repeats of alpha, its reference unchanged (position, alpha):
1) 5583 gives 0.83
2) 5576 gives 0.95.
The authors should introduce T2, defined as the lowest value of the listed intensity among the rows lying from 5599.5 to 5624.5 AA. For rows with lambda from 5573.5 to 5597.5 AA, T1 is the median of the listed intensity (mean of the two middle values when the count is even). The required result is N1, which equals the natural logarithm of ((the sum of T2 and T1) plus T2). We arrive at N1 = 1.36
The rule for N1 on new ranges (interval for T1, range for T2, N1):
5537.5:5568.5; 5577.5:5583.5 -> 1.27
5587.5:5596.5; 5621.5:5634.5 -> 1.30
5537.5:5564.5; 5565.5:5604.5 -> 1.27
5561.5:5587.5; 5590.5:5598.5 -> 1.37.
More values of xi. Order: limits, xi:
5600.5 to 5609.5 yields 5605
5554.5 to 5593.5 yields 5579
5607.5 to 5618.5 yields 5616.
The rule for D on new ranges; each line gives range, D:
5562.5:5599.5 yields 1.35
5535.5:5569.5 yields 1.44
